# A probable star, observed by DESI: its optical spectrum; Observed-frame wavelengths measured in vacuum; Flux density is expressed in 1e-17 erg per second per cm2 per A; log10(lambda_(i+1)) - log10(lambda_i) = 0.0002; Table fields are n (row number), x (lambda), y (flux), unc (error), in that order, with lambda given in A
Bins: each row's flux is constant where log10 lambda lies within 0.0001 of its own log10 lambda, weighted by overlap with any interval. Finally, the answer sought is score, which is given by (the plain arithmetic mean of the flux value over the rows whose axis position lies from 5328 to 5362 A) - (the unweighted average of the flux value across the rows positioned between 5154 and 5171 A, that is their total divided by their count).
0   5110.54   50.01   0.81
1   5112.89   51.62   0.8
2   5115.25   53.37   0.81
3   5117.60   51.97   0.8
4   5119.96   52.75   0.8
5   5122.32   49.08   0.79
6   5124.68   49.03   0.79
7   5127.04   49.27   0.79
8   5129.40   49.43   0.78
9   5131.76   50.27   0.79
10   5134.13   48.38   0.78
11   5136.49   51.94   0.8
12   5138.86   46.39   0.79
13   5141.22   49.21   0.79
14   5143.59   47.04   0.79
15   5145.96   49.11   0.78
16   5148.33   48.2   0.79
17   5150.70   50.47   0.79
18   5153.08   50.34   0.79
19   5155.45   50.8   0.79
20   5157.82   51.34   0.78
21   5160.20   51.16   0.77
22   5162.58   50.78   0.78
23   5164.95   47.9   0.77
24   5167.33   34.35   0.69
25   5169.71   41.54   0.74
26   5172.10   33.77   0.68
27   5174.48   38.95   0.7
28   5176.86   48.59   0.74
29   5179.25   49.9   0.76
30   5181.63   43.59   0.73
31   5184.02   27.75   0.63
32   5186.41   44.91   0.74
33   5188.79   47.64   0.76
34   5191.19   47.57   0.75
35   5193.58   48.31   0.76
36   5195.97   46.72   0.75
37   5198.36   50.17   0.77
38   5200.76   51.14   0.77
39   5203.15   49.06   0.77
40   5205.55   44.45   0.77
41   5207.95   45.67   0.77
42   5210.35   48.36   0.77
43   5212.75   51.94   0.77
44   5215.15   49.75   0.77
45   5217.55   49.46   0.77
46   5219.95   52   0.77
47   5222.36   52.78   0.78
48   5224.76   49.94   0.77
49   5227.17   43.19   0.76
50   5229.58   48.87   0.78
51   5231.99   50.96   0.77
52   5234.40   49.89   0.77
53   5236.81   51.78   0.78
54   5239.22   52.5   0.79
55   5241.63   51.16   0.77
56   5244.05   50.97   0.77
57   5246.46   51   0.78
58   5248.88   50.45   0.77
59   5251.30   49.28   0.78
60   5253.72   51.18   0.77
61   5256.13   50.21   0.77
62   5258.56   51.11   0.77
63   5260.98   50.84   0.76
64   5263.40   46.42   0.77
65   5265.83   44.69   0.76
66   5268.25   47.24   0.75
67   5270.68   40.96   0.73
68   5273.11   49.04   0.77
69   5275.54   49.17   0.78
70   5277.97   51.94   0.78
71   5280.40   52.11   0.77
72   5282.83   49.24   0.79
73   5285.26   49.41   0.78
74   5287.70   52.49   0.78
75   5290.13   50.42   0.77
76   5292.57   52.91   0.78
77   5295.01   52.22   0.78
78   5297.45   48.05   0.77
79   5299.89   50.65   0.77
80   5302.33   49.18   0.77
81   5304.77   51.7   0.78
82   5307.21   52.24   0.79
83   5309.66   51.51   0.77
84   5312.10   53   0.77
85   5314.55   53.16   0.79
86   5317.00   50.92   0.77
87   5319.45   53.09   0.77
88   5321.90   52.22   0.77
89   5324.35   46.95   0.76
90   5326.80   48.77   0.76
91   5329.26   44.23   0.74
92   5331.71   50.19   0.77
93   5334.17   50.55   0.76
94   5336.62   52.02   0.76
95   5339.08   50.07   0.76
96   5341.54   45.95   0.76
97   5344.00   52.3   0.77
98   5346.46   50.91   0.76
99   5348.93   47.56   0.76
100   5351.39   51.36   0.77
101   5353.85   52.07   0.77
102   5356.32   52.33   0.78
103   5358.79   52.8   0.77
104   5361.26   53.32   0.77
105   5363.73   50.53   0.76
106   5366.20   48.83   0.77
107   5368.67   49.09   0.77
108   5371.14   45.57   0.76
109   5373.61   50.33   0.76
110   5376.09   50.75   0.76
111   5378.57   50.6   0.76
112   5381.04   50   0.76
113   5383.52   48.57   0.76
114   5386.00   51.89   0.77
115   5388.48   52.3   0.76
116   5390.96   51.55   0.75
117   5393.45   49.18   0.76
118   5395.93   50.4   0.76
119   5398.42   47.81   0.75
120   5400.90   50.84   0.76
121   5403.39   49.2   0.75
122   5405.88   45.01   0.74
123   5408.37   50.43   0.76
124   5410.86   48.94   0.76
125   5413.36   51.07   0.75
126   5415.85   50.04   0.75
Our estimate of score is 3.6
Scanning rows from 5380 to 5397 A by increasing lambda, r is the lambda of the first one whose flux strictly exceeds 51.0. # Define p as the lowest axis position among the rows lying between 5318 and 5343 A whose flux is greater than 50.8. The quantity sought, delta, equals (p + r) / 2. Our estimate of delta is 5352.7 A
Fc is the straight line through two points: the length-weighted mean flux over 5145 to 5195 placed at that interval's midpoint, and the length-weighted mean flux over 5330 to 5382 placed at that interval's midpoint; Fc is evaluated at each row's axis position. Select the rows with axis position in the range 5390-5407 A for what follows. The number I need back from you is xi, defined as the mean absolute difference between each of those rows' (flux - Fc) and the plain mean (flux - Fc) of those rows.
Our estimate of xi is 1.63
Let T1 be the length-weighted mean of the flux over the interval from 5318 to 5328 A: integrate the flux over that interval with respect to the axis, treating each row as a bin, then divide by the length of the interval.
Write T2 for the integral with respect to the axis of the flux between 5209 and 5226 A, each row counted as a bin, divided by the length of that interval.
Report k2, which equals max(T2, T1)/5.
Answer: 10.11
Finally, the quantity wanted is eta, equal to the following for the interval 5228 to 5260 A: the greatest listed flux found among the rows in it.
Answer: 52.5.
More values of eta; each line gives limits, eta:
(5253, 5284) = 52.11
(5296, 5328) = 53.16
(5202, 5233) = 52.78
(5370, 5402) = 52.3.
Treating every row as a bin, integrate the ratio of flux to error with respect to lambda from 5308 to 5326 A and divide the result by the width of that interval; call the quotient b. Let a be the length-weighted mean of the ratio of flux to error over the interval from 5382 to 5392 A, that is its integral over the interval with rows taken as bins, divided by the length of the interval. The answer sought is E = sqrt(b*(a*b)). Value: 547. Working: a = 67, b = 66.7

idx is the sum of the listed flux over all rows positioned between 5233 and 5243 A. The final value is 205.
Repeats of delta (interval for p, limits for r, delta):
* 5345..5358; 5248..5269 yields 5300.1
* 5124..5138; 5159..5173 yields 5148.3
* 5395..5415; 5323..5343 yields 5368.8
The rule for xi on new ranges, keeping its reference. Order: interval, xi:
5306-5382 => 2.01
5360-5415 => 1.51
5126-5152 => 1.20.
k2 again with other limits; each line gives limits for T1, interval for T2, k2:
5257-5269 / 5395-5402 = 9.93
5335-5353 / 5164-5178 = 10.02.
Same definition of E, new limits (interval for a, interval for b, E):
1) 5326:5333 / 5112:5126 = 509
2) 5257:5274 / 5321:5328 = 508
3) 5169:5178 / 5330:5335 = 491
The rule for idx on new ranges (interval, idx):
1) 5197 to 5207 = 195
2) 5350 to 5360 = 209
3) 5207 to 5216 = 196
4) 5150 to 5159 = 203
